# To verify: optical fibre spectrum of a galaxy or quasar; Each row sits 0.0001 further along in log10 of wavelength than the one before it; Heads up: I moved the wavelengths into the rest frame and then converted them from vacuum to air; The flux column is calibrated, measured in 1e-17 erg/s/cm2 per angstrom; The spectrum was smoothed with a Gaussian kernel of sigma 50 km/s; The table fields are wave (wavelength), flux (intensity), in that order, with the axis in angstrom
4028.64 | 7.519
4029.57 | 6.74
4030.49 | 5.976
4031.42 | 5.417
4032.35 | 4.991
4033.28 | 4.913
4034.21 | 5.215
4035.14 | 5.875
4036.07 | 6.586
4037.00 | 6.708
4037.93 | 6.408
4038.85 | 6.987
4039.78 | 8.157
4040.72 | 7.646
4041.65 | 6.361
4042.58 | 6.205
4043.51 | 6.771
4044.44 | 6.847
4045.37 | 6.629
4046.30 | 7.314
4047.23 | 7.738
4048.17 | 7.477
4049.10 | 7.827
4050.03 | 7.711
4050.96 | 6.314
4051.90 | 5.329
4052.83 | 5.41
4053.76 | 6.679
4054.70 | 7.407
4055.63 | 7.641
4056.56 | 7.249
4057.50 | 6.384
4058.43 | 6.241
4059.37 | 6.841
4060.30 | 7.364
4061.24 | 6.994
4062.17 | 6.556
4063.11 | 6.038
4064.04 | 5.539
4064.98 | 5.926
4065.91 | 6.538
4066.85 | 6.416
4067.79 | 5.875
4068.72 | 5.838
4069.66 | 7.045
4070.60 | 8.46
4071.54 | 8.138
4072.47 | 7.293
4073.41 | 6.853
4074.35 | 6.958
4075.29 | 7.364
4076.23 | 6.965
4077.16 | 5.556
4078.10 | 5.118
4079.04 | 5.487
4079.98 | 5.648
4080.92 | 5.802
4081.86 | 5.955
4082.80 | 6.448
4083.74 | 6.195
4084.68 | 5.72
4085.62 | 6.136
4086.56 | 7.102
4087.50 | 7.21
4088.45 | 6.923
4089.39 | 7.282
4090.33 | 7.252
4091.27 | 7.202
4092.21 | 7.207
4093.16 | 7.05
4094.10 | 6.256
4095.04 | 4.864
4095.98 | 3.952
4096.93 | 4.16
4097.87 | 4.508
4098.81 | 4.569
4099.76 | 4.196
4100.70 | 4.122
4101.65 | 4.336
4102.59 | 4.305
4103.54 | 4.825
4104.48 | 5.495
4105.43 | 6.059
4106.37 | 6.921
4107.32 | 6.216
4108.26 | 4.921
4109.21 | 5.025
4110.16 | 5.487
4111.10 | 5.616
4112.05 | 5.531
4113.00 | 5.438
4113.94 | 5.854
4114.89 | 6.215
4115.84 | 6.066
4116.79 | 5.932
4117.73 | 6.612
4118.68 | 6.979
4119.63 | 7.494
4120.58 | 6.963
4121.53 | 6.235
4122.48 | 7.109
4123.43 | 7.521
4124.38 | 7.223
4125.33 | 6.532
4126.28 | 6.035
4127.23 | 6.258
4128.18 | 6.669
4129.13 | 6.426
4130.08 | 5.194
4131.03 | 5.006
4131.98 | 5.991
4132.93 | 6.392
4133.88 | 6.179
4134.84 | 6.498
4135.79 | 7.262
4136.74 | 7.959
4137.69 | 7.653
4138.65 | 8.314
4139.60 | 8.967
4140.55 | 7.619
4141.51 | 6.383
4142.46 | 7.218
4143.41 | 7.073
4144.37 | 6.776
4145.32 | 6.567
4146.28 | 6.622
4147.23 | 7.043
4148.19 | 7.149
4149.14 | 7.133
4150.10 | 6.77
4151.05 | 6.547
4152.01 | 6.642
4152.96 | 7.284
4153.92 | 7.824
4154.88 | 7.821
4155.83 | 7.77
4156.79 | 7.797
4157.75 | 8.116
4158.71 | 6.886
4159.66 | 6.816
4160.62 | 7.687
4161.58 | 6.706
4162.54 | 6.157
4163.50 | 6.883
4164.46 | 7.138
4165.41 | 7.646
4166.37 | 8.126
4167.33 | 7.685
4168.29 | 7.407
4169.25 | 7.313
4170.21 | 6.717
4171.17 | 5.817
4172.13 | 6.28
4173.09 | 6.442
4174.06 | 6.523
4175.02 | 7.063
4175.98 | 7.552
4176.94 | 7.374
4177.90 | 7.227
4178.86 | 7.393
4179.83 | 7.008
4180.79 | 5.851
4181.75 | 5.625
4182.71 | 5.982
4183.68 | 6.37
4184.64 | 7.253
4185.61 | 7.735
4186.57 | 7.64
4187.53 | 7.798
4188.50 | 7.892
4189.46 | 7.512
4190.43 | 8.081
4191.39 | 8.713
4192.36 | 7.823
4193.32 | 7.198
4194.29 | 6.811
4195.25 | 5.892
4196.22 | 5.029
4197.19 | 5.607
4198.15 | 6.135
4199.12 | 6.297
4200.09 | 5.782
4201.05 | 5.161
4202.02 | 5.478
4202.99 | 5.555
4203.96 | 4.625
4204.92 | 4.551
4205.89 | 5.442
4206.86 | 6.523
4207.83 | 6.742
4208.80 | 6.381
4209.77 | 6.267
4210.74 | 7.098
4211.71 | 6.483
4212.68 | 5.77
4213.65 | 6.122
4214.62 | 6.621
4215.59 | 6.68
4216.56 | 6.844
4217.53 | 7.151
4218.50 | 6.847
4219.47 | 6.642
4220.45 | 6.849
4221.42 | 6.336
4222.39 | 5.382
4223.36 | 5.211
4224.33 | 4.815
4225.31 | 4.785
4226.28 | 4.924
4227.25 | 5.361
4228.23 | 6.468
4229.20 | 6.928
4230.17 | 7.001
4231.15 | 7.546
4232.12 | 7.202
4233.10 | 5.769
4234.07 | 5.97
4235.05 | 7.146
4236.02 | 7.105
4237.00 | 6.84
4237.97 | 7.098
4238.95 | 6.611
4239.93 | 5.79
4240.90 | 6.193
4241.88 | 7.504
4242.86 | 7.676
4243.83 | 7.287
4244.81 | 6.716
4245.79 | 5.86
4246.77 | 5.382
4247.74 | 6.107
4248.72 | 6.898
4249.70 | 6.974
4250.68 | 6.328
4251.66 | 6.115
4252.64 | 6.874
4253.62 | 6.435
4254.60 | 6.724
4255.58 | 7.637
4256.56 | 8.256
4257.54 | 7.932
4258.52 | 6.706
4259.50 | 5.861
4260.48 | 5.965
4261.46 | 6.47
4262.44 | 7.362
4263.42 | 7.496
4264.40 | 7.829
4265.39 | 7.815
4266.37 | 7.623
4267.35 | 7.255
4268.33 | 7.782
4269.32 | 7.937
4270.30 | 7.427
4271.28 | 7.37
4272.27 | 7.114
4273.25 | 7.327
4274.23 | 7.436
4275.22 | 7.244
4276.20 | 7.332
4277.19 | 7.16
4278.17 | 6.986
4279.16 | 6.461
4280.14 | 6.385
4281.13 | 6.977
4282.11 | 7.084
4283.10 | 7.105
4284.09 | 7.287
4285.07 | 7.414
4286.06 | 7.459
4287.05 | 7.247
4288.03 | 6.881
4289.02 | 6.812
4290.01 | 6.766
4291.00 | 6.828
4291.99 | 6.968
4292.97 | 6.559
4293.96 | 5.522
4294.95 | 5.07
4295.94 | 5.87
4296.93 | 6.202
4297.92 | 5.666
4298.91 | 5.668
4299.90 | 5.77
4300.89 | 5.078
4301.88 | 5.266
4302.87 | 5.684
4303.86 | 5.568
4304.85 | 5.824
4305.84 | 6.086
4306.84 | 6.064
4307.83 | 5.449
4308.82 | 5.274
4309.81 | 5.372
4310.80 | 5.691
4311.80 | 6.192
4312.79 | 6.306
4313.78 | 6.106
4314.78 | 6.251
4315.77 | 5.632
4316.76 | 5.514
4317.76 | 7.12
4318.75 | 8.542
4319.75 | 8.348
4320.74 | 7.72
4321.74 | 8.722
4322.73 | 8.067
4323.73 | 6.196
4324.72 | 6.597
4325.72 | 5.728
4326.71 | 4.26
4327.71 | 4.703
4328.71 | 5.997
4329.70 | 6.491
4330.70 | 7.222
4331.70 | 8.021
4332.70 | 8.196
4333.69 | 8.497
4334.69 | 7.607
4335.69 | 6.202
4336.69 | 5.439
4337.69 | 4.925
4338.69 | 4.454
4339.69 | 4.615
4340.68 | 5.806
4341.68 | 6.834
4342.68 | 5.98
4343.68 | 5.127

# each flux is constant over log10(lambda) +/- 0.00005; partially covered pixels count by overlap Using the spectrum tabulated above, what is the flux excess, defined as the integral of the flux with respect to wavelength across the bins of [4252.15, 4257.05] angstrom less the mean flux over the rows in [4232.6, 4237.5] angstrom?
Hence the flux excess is 28.6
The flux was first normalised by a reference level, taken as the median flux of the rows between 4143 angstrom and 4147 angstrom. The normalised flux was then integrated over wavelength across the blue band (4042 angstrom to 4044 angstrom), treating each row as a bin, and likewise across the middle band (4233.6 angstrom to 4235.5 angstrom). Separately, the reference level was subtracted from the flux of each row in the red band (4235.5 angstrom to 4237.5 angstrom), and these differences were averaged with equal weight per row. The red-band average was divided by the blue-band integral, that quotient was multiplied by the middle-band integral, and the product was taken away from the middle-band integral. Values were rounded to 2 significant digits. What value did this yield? 1.6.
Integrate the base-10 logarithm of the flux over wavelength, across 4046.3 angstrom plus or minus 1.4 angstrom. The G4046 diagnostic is 2.40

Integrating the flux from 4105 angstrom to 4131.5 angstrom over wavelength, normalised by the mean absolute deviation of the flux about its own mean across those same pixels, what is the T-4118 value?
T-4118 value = 274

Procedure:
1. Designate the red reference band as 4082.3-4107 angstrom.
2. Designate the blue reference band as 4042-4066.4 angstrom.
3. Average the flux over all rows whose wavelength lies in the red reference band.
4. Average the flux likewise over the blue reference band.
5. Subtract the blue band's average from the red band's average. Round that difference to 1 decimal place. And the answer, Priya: -0.9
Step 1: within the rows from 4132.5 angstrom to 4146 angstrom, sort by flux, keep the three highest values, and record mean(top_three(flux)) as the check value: 8.4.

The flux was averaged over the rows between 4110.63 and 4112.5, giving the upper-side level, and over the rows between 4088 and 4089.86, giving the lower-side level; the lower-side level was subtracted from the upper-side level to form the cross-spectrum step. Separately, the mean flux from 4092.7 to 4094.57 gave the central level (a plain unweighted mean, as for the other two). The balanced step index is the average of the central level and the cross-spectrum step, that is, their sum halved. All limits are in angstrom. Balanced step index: 2.6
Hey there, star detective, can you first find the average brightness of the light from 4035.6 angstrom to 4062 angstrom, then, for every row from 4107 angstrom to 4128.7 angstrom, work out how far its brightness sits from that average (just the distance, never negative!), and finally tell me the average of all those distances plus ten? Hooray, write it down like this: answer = 10.8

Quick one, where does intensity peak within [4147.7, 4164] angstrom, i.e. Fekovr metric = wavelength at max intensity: 4157.75 angstrom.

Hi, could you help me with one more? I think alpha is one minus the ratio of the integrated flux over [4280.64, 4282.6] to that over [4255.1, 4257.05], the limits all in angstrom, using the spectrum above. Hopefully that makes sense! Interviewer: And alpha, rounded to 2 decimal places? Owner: 0.11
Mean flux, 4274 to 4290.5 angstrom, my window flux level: 7.1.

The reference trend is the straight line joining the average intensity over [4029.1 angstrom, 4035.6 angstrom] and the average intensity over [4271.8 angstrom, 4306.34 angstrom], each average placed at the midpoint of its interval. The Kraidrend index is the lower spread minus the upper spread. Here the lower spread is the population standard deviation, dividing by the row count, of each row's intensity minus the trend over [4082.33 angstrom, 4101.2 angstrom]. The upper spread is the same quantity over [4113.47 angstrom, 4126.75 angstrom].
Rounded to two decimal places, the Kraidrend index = 0.70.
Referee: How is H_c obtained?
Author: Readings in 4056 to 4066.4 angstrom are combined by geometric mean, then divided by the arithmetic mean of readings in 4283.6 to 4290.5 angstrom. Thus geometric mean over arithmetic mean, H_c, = 0.91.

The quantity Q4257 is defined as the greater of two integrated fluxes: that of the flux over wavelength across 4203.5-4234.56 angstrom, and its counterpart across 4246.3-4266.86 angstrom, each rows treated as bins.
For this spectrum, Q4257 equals 192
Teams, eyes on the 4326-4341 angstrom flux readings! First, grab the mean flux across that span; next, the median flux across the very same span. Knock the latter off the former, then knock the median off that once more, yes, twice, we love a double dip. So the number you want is -5.8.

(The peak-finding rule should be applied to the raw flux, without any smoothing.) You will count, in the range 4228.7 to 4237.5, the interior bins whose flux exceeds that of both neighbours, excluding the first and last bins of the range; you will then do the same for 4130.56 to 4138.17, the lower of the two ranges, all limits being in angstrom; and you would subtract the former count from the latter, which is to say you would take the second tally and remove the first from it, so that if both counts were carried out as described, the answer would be 0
